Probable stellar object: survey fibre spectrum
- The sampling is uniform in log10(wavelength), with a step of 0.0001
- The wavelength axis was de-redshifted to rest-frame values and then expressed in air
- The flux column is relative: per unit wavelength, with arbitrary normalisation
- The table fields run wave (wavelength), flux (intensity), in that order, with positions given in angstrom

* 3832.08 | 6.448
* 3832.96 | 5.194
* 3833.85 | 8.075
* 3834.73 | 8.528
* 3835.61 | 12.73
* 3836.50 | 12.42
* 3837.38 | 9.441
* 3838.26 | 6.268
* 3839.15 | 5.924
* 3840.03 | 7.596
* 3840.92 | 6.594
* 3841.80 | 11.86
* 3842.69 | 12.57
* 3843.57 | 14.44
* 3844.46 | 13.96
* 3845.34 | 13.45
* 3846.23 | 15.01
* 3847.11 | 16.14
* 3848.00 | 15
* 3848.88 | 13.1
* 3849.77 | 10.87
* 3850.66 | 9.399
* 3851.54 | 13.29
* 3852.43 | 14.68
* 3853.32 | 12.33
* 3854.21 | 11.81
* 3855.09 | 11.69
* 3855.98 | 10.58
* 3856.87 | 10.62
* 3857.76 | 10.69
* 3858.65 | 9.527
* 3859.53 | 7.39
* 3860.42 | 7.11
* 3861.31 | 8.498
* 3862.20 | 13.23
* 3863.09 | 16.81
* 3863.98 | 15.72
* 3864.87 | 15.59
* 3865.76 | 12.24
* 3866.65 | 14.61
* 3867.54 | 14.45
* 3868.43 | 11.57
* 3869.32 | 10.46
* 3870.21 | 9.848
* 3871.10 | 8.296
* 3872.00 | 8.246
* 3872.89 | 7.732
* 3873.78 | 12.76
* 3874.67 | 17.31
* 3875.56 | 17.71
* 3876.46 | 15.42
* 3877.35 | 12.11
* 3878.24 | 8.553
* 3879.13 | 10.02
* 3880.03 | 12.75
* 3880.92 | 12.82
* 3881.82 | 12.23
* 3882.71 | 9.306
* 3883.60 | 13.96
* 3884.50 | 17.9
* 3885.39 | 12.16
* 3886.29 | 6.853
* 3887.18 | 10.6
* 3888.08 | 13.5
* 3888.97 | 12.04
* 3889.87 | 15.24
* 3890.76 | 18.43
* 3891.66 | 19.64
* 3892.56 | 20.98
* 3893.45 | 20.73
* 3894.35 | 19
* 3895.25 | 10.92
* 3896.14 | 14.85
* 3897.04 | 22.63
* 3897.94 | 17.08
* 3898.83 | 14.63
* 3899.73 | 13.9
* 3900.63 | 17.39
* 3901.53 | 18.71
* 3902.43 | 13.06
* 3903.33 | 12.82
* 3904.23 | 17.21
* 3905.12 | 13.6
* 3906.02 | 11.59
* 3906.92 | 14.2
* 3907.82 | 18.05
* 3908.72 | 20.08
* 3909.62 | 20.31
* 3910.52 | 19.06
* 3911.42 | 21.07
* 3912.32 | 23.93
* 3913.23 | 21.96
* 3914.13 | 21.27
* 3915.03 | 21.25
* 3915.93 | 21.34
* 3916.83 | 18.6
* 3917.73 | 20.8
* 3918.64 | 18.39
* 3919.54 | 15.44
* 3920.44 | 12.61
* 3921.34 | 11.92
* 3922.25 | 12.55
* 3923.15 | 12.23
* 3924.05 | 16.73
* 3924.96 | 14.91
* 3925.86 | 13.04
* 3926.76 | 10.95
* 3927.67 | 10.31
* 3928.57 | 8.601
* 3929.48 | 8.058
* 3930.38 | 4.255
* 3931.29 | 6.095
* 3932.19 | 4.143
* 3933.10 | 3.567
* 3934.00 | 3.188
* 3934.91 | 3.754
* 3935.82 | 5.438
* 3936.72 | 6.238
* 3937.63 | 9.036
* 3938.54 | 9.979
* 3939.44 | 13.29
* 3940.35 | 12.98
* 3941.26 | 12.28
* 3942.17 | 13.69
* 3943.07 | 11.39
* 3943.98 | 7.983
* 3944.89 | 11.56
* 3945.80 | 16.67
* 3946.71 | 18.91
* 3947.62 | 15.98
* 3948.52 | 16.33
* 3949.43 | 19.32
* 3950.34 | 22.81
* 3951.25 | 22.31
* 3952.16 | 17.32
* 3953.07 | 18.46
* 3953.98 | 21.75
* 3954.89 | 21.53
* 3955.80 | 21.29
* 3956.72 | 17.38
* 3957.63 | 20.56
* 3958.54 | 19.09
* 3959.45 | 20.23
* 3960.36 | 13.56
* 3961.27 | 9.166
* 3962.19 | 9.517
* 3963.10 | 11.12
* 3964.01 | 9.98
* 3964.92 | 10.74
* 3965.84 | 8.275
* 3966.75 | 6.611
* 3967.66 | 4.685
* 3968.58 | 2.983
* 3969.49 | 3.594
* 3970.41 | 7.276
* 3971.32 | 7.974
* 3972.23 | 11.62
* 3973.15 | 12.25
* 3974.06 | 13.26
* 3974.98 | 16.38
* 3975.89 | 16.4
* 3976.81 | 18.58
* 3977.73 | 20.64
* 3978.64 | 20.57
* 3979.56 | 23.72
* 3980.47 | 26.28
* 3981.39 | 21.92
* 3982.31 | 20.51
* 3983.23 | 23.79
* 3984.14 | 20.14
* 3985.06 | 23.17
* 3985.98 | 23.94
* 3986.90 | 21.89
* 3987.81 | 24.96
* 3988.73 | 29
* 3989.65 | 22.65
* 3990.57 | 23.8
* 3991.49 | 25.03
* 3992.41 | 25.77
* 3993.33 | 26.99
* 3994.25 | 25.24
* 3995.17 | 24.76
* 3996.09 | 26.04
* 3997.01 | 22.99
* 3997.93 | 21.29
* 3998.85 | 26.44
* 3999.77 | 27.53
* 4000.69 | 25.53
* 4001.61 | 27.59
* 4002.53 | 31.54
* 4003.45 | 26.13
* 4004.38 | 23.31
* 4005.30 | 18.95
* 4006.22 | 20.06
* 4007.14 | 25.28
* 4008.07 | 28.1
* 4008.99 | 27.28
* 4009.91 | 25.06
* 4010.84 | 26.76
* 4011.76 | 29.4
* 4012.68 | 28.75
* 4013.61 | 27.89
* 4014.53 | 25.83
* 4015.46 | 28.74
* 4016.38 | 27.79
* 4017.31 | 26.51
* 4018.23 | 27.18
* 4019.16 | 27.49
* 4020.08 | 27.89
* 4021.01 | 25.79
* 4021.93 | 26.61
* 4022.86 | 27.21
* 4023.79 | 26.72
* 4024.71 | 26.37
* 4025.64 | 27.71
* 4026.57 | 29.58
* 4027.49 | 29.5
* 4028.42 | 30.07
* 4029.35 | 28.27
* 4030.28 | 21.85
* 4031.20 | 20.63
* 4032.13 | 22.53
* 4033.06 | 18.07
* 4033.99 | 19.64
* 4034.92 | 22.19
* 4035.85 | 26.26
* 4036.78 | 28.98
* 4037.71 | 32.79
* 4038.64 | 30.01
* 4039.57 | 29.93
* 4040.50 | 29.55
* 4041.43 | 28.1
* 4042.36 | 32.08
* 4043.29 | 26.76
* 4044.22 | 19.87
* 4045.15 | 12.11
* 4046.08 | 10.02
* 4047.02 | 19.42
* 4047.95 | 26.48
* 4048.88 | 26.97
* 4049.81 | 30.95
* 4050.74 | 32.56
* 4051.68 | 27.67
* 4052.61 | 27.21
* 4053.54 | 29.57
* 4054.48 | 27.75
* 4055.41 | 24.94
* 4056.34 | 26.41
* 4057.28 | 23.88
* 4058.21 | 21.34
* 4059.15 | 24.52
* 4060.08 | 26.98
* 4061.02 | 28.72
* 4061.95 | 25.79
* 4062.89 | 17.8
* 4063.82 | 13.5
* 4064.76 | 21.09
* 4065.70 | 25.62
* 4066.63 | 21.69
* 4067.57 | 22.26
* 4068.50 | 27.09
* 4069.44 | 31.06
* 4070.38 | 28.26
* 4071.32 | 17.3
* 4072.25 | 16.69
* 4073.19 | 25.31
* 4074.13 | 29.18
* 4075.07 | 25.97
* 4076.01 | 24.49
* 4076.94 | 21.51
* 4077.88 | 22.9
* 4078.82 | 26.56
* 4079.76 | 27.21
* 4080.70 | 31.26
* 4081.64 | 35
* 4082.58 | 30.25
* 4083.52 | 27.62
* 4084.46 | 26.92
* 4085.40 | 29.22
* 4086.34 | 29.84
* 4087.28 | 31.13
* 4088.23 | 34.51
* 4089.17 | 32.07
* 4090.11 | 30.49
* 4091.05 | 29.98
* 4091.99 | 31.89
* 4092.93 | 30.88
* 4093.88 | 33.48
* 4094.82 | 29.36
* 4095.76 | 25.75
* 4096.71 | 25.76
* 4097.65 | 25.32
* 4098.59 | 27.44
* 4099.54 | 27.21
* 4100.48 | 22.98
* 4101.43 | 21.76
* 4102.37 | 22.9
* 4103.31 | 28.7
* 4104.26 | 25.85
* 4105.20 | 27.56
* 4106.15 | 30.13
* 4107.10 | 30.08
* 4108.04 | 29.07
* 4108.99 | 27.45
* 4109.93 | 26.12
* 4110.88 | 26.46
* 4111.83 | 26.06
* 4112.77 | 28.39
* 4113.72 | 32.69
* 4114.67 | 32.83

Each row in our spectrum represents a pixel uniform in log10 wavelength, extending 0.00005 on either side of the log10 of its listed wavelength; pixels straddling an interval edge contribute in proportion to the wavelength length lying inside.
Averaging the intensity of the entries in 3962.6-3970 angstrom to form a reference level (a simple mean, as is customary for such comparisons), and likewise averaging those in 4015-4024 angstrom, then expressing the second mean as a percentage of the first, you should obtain 375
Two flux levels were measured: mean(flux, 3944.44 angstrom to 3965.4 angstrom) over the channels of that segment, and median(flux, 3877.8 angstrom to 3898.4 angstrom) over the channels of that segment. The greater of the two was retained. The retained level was 16.8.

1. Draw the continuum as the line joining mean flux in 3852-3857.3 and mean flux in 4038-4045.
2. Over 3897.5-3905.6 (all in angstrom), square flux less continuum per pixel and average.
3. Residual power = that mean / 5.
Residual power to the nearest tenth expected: 1.0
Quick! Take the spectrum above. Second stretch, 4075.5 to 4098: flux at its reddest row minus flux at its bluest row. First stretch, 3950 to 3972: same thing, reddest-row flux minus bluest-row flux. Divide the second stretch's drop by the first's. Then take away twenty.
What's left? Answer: -20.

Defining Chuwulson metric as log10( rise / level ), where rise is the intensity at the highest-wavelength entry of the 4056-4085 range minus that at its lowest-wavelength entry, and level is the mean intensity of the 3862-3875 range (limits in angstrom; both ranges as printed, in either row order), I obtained -1.4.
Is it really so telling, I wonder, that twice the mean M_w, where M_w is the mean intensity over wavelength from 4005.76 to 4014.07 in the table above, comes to 53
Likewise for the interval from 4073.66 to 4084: 55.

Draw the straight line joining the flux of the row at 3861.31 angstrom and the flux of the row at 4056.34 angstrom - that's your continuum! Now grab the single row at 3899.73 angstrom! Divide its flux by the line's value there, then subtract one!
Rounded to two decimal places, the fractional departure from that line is 0.16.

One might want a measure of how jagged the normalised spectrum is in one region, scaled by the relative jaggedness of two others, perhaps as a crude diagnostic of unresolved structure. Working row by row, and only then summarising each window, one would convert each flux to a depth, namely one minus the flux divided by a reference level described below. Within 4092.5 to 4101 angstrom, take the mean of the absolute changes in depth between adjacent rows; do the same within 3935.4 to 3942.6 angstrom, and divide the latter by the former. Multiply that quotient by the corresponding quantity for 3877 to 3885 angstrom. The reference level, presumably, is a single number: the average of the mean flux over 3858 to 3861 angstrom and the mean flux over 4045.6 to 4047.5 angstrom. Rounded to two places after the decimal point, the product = 0.15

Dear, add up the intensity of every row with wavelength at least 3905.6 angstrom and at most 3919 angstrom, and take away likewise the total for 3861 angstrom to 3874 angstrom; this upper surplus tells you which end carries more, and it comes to 112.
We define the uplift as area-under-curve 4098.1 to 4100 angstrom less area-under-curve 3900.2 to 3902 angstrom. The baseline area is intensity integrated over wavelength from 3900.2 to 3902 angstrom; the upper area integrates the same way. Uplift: 19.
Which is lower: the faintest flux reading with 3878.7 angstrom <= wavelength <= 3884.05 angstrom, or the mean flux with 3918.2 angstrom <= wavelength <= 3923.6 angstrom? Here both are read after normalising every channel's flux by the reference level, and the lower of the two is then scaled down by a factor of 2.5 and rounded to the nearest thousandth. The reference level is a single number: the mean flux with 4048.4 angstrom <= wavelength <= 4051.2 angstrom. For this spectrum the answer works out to 0.123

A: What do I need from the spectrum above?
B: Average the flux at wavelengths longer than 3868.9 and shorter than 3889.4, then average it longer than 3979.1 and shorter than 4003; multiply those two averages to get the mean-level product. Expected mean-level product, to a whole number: 293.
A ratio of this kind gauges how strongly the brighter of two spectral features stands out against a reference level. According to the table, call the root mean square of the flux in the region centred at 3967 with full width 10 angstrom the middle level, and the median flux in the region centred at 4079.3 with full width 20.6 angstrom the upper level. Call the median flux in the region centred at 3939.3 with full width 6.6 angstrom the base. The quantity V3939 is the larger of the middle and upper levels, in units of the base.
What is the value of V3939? 2.3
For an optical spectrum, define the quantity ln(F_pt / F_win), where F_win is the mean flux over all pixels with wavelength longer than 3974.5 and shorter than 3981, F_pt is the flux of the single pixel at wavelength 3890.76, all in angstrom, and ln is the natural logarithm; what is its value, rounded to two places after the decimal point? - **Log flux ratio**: -0.10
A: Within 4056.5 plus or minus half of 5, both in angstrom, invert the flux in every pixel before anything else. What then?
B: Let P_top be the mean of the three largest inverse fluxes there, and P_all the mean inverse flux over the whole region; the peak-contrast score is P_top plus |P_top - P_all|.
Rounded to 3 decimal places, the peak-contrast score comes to 0.045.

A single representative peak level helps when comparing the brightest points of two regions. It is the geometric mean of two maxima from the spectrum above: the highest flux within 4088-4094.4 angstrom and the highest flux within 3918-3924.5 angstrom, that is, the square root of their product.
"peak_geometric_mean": 25.2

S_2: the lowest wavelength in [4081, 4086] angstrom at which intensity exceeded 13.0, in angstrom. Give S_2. 4081.64 angstrom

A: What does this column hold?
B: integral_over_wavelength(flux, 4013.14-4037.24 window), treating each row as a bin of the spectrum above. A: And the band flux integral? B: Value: 628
